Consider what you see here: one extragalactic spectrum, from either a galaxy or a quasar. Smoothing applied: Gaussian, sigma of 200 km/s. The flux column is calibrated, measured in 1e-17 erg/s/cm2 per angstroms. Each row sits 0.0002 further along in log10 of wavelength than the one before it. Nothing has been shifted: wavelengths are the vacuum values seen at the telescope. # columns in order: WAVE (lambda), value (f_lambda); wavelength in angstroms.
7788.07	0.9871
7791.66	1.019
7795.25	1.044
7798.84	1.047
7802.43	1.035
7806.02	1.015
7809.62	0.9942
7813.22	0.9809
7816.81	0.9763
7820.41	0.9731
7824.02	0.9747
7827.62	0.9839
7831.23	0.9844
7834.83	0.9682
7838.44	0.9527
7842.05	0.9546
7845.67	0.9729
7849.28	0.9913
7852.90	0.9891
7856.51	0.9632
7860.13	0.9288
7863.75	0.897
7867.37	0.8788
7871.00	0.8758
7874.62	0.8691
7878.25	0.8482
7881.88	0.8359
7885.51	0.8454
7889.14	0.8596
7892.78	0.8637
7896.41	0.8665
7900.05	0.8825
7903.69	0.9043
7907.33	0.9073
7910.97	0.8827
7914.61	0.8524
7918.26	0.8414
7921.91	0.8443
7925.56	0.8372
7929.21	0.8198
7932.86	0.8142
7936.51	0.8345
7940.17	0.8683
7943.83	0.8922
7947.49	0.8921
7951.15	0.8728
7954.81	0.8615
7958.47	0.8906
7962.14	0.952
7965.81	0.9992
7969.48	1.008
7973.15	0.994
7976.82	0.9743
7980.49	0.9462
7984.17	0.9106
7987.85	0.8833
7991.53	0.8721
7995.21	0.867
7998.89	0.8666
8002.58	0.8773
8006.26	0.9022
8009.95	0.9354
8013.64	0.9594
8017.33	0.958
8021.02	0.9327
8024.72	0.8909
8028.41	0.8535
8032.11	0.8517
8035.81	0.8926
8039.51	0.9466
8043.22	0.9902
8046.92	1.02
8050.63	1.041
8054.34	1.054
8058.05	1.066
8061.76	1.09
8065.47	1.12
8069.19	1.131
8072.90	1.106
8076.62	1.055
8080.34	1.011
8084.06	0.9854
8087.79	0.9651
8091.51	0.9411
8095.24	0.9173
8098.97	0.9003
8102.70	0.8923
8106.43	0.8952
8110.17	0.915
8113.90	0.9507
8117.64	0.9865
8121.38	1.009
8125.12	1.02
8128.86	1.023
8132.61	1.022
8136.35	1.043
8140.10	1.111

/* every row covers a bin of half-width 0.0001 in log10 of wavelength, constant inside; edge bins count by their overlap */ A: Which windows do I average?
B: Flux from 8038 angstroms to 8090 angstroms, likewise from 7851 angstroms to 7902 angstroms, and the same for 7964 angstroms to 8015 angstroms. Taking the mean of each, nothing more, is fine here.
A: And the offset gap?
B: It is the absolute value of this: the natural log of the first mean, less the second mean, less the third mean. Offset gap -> 1.77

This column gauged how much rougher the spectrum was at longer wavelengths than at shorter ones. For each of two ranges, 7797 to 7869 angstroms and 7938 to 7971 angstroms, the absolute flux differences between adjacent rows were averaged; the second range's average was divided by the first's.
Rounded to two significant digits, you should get 1.8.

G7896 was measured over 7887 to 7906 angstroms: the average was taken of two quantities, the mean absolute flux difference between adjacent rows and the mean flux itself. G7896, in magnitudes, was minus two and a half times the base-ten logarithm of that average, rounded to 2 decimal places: 0.88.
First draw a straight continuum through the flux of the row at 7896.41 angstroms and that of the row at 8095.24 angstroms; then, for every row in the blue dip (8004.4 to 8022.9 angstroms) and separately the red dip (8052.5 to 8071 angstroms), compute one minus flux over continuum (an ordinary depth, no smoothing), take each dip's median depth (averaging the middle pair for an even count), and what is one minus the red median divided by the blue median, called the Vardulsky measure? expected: -3.48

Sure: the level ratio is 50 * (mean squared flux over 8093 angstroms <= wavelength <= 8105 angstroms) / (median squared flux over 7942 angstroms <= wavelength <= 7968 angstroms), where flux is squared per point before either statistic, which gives 51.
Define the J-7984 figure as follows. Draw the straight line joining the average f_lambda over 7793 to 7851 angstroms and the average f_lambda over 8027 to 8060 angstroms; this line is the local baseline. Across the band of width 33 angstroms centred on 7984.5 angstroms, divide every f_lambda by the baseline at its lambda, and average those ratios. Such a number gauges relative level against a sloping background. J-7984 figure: 0.95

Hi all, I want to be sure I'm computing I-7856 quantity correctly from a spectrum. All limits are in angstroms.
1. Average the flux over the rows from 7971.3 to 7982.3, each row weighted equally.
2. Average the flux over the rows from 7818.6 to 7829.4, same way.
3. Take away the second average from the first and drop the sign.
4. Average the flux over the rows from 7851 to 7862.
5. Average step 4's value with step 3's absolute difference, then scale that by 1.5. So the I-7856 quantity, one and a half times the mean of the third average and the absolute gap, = 0.72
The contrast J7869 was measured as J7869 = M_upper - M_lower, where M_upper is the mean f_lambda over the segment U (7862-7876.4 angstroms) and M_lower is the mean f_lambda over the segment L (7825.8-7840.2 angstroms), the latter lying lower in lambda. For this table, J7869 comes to -0.09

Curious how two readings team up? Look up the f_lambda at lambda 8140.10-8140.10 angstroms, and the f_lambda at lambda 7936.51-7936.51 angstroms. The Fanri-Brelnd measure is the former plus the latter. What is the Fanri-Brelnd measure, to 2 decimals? 1.95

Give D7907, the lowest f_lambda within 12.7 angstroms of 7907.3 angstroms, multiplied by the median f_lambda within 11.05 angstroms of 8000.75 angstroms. 0.74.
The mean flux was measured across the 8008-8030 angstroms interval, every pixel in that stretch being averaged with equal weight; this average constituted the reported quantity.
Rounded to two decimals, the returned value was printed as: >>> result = 0.92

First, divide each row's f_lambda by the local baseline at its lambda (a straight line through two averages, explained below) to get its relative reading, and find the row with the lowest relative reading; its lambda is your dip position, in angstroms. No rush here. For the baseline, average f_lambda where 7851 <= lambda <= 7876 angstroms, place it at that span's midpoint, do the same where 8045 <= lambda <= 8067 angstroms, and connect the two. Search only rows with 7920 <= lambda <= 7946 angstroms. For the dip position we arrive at 7932.86 angstroms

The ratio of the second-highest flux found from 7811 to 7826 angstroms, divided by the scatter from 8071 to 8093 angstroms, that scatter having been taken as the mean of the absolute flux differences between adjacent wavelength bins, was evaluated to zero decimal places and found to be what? 30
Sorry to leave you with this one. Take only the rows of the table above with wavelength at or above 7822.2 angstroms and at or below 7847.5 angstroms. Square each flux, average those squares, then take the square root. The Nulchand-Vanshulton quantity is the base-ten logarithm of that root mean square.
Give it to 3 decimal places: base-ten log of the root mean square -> -0.013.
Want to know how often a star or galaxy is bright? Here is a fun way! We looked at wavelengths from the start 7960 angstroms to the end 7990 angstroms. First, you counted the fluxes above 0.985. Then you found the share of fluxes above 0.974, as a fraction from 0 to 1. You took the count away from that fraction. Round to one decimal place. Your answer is -2.5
